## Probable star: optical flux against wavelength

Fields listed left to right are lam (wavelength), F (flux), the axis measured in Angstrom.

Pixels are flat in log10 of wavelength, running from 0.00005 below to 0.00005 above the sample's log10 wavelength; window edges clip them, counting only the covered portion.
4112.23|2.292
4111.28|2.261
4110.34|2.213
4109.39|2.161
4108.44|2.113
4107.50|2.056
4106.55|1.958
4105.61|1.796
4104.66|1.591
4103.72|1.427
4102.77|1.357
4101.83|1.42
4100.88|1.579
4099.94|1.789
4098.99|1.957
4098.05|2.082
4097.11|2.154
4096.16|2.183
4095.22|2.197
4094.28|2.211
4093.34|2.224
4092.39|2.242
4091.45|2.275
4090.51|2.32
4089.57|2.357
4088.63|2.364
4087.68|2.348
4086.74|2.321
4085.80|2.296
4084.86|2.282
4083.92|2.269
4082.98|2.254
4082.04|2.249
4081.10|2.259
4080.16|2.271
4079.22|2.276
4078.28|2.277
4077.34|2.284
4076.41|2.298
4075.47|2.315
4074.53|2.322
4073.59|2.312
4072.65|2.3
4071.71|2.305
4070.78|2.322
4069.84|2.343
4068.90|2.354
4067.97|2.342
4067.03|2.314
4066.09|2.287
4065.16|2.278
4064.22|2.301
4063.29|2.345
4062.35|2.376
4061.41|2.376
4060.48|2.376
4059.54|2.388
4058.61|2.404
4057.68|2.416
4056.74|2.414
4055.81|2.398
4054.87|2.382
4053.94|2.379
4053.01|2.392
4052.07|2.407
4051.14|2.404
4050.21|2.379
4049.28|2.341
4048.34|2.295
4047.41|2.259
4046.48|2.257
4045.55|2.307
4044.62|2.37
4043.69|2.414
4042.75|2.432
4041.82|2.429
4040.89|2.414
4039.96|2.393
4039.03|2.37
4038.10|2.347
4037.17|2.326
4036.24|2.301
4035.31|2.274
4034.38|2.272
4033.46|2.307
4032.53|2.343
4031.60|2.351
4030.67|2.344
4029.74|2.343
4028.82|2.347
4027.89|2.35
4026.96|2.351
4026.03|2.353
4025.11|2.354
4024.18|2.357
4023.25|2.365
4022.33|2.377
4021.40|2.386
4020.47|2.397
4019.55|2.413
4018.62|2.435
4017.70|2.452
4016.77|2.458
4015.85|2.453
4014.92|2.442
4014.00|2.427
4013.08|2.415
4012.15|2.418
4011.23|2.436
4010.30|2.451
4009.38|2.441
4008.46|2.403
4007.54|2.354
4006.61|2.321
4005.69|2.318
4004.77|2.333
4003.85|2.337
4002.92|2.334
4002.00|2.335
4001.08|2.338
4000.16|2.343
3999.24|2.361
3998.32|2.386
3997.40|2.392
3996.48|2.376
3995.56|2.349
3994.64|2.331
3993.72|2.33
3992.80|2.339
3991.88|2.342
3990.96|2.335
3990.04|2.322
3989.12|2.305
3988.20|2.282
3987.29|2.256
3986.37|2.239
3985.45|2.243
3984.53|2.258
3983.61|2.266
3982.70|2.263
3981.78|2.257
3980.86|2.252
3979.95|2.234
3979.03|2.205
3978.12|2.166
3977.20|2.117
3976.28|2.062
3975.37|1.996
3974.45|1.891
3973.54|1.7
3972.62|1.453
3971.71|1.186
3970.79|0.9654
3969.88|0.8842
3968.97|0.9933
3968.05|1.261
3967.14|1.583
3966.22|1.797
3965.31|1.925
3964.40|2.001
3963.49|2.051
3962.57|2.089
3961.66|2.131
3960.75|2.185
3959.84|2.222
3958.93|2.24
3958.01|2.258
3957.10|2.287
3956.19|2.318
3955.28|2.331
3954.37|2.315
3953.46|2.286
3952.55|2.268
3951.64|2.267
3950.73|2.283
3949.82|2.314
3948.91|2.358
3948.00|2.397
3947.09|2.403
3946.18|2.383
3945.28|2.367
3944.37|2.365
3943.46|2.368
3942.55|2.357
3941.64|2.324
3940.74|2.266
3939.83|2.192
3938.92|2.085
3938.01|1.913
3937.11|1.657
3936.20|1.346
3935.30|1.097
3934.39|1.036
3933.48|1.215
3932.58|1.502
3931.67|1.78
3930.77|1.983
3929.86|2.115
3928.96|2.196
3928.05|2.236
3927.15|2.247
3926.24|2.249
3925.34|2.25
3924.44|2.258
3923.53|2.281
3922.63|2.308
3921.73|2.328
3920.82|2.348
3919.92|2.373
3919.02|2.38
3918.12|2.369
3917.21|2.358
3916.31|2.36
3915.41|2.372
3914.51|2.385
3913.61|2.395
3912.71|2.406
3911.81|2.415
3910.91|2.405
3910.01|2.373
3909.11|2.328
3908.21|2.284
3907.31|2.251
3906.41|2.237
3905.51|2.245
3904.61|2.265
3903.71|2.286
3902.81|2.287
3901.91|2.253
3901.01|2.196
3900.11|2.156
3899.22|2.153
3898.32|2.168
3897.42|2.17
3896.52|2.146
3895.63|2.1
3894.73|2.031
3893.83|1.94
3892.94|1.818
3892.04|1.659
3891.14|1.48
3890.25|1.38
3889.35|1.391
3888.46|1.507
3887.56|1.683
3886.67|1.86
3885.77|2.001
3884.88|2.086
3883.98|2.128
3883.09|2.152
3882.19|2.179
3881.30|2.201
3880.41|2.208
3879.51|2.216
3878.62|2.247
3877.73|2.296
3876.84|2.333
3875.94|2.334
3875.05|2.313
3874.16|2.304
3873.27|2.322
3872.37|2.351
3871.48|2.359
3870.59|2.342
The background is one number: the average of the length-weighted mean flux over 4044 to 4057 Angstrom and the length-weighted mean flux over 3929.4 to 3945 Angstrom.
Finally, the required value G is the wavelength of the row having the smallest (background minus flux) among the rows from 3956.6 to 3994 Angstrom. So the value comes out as 3991.88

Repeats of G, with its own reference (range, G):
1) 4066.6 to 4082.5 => 4068.90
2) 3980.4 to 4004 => 3997.40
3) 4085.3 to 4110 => 4088.63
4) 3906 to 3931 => 3911.81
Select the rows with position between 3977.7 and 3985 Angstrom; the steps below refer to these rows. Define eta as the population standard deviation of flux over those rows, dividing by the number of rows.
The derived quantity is 0.033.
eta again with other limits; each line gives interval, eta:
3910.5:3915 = 0.010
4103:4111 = 0.266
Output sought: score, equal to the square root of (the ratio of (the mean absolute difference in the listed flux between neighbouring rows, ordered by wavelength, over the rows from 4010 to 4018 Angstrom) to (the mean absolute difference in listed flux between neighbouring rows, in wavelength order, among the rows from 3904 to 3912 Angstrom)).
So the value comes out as 0.64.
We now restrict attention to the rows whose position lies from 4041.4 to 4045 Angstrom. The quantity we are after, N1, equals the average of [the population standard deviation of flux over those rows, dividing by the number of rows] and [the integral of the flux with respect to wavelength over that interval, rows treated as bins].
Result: 4.3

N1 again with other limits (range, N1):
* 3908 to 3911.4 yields 4.0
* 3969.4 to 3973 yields 2.1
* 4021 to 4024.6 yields 4.3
